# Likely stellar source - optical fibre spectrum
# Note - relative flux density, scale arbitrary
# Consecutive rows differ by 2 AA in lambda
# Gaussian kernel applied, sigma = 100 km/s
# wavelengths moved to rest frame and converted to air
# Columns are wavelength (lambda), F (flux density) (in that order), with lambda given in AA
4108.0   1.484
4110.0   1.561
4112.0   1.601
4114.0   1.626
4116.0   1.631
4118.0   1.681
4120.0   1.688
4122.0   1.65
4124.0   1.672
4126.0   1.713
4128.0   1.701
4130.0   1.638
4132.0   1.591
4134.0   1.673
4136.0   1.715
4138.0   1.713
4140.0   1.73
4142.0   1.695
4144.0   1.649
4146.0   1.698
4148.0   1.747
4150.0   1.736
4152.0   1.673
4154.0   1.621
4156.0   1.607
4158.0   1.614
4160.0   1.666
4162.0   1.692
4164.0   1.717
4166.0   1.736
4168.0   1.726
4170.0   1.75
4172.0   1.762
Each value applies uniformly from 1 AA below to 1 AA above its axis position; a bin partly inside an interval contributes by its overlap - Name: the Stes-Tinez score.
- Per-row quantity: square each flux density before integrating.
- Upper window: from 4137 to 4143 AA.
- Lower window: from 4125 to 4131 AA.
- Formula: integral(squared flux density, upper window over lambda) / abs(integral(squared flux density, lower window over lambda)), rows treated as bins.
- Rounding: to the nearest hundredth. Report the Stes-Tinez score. 1.03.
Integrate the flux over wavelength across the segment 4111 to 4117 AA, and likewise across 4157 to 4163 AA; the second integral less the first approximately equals 0.23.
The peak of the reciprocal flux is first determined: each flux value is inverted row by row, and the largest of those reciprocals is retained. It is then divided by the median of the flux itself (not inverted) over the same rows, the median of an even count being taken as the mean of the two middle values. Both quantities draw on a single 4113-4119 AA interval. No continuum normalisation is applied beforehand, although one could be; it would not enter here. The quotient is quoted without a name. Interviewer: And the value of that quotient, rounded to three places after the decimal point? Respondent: 0.377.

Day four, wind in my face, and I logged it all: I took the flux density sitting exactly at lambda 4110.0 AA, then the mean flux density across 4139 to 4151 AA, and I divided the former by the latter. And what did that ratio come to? 0.91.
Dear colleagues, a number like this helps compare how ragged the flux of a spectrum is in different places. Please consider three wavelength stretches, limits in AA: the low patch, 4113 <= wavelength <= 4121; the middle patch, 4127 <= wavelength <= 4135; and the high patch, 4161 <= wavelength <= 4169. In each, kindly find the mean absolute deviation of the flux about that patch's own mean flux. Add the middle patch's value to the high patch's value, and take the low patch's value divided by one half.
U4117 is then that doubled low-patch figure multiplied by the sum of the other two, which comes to 0.0028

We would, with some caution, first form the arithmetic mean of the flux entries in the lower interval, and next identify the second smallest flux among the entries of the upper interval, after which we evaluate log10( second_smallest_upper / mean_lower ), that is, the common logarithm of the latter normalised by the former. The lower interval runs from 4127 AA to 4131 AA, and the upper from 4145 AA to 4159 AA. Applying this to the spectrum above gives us -0.015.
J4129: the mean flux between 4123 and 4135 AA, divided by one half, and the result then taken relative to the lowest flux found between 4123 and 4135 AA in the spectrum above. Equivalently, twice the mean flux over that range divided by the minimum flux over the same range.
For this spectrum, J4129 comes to 2.09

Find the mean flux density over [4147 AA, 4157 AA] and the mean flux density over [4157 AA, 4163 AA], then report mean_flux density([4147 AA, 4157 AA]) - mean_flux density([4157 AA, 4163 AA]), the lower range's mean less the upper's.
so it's 0.02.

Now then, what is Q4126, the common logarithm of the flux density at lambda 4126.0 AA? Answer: 0.234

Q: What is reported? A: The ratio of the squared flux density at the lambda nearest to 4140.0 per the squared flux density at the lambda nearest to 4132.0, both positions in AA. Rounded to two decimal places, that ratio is 1.18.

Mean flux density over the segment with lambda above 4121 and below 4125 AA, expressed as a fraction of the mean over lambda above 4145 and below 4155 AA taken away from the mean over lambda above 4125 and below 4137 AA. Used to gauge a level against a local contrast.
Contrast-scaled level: -72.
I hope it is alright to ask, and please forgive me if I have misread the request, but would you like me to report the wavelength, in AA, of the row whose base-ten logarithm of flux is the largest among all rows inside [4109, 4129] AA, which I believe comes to 4126.0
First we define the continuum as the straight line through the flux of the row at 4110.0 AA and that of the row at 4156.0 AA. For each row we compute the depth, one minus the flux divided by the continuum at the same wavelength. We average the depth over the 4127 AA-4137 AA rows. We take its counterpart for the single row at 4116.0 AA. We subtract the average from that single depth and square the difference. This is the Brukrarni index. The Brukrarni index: 0.0001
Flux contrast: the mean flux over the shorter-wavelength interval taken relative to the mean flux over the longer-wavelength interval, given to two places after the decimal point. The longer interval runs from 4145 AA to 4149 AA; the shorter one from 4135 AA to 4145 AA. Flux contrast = 0.99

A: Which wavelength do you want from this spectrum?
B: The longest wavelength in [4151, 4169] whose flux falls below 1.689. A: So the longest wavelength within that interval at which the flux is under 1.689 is 4160.0 AA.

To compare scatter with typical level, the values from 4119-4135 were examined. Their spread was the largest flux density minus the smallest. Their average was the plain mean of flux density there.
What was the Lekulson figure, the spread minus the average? -1.54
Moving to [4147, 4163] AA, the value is -1.53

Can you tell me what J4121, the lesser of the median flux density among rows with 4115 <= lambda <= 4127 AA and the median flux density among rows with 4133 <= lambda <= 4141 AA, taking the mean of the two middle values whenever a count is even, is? 1.68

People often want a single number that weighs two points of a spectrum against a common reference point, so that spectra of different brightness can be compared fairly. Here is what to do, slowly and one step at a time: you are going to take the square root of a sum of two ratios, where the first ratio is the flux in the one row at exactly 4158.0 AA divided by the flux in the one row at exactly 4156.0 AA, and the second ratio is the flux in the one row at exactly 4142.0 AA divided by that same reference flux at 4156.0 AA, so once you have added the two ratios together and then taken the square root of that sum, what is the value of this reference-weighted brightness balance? 1.43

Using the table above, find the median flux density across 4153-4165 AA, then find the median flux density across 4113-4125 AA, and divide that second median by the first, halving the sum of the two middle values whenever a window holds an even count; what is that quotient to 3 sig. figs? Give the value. 1.01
